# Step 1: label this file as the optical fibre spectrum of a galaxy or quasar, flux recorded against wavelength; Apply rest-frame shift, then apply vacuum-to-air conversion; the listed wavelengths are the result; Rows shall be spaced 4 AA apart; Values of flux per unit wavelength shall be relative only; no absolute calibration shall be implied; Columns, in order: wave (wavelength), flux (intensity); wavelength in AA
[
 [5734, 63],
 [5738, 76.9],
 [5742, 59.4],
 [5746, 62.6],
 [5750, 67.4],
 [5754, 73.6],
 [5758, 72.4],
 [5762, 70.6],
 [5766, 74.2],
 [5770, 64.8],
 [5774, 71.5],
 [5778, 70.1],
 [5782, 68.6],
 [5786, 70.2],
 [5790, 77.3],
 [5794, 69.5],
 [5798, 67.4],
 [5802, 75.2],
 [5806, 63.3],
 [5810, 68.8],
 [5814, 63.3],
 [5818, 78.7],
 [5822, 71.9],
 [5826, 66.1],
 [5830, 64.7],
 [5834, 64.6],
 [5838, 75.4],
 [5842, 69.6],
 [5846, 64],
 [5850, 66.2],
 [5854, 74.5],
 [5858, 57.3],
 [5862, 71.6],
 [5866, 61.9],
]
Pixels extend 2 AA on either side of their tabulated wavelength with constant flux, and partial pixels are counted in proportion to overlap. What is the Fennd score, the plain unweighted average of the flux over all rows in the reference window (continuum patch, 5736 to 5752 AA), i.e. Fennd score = 67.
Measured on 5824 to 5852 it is 67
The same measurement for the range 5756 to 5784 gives 70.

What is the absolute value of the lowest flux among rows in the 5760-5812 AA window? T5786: 63.3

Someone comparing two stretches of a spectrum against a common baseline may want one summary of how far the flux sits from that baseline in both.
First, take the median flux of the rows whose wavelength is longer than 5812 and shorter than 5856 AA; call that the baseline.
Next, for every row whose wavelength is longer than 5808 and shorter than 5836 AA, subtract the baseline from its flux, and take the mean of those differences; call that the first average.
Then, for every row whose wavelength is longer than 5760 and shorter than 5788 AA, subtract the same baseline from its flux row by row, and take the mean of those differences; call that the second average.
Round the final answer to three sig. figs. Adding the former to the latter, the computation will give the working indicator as 5.90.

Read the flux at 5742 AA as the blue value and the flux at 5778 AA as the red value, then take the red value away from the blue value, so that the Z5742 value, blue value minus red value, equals -11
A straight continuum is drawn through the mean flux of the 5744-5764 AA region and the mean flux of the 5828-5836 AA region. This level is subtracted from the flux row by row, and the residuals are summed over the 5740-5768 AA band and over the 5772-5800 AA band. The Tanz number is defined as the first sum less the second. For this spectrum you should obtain -28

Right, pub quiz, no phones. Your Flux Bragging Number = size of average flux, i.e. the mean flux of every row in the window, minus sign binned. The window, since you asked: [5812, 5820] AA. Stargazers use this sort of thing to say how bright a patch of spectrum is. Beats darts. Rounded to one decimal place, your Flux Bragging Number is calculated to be 71.0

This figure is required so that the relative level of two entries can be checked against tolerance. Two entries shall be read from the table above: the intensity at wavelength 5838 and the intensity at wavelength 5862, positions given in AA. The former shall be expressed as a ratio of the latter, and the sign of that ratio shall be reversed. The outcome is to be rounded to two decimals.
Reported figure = -1.05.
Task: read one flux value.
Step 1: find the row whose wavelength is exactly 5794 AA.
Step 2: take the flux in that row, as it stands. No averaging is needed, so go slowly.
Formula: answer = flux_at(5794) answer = 69.5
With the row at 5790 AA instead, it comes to 77.3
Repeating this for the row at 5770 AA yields 64.8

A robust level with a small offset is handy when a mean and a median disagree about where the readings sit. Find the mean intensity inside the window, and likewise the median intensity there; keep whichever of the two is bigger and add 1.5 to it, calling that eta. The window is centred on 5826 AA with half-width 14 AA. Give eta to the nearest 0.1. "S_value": 70.7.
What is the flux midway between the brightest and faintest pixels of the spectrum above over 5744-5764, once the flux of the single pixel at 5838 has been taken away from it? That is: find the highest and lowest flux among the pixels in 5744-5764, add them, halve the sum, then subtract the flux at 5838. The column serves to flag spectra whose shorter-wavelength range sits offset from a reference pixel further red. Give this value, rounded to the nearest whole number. -7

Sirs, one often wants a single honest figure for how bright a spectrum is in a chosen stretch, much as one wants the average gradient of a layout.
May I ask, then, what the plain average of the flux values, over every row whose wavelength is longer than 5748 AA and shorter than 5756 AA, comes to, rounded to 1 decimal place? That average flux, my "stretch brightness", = 70.5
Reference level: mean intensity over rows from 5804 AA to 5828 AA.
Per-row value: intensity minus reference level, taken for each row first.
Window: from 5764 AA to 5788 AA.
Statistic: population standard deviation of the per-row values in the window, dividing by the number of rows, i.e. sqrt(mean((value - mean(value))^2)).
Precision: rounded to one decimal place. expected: 2.9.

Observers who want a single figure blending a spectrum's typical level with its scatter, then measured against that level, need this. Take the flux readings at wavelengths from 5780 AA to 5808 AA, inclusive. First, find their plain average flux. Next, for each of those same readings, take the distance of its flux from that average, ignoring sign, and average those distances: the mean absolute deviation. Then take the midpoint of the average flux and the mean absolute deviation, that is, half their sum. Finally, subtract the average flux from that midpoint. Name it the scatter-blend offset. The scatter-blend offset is -33.4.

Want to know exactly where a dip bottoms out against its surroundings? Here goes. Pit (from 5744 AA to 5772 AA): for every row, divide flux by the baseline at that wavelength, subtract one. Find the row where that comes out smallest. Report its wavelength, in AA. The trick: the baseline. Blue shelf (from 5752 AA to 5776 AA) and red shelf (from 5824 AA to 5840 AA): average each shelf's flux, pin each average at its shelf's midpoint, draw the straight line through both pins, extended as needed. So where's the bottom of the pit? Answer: 5746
